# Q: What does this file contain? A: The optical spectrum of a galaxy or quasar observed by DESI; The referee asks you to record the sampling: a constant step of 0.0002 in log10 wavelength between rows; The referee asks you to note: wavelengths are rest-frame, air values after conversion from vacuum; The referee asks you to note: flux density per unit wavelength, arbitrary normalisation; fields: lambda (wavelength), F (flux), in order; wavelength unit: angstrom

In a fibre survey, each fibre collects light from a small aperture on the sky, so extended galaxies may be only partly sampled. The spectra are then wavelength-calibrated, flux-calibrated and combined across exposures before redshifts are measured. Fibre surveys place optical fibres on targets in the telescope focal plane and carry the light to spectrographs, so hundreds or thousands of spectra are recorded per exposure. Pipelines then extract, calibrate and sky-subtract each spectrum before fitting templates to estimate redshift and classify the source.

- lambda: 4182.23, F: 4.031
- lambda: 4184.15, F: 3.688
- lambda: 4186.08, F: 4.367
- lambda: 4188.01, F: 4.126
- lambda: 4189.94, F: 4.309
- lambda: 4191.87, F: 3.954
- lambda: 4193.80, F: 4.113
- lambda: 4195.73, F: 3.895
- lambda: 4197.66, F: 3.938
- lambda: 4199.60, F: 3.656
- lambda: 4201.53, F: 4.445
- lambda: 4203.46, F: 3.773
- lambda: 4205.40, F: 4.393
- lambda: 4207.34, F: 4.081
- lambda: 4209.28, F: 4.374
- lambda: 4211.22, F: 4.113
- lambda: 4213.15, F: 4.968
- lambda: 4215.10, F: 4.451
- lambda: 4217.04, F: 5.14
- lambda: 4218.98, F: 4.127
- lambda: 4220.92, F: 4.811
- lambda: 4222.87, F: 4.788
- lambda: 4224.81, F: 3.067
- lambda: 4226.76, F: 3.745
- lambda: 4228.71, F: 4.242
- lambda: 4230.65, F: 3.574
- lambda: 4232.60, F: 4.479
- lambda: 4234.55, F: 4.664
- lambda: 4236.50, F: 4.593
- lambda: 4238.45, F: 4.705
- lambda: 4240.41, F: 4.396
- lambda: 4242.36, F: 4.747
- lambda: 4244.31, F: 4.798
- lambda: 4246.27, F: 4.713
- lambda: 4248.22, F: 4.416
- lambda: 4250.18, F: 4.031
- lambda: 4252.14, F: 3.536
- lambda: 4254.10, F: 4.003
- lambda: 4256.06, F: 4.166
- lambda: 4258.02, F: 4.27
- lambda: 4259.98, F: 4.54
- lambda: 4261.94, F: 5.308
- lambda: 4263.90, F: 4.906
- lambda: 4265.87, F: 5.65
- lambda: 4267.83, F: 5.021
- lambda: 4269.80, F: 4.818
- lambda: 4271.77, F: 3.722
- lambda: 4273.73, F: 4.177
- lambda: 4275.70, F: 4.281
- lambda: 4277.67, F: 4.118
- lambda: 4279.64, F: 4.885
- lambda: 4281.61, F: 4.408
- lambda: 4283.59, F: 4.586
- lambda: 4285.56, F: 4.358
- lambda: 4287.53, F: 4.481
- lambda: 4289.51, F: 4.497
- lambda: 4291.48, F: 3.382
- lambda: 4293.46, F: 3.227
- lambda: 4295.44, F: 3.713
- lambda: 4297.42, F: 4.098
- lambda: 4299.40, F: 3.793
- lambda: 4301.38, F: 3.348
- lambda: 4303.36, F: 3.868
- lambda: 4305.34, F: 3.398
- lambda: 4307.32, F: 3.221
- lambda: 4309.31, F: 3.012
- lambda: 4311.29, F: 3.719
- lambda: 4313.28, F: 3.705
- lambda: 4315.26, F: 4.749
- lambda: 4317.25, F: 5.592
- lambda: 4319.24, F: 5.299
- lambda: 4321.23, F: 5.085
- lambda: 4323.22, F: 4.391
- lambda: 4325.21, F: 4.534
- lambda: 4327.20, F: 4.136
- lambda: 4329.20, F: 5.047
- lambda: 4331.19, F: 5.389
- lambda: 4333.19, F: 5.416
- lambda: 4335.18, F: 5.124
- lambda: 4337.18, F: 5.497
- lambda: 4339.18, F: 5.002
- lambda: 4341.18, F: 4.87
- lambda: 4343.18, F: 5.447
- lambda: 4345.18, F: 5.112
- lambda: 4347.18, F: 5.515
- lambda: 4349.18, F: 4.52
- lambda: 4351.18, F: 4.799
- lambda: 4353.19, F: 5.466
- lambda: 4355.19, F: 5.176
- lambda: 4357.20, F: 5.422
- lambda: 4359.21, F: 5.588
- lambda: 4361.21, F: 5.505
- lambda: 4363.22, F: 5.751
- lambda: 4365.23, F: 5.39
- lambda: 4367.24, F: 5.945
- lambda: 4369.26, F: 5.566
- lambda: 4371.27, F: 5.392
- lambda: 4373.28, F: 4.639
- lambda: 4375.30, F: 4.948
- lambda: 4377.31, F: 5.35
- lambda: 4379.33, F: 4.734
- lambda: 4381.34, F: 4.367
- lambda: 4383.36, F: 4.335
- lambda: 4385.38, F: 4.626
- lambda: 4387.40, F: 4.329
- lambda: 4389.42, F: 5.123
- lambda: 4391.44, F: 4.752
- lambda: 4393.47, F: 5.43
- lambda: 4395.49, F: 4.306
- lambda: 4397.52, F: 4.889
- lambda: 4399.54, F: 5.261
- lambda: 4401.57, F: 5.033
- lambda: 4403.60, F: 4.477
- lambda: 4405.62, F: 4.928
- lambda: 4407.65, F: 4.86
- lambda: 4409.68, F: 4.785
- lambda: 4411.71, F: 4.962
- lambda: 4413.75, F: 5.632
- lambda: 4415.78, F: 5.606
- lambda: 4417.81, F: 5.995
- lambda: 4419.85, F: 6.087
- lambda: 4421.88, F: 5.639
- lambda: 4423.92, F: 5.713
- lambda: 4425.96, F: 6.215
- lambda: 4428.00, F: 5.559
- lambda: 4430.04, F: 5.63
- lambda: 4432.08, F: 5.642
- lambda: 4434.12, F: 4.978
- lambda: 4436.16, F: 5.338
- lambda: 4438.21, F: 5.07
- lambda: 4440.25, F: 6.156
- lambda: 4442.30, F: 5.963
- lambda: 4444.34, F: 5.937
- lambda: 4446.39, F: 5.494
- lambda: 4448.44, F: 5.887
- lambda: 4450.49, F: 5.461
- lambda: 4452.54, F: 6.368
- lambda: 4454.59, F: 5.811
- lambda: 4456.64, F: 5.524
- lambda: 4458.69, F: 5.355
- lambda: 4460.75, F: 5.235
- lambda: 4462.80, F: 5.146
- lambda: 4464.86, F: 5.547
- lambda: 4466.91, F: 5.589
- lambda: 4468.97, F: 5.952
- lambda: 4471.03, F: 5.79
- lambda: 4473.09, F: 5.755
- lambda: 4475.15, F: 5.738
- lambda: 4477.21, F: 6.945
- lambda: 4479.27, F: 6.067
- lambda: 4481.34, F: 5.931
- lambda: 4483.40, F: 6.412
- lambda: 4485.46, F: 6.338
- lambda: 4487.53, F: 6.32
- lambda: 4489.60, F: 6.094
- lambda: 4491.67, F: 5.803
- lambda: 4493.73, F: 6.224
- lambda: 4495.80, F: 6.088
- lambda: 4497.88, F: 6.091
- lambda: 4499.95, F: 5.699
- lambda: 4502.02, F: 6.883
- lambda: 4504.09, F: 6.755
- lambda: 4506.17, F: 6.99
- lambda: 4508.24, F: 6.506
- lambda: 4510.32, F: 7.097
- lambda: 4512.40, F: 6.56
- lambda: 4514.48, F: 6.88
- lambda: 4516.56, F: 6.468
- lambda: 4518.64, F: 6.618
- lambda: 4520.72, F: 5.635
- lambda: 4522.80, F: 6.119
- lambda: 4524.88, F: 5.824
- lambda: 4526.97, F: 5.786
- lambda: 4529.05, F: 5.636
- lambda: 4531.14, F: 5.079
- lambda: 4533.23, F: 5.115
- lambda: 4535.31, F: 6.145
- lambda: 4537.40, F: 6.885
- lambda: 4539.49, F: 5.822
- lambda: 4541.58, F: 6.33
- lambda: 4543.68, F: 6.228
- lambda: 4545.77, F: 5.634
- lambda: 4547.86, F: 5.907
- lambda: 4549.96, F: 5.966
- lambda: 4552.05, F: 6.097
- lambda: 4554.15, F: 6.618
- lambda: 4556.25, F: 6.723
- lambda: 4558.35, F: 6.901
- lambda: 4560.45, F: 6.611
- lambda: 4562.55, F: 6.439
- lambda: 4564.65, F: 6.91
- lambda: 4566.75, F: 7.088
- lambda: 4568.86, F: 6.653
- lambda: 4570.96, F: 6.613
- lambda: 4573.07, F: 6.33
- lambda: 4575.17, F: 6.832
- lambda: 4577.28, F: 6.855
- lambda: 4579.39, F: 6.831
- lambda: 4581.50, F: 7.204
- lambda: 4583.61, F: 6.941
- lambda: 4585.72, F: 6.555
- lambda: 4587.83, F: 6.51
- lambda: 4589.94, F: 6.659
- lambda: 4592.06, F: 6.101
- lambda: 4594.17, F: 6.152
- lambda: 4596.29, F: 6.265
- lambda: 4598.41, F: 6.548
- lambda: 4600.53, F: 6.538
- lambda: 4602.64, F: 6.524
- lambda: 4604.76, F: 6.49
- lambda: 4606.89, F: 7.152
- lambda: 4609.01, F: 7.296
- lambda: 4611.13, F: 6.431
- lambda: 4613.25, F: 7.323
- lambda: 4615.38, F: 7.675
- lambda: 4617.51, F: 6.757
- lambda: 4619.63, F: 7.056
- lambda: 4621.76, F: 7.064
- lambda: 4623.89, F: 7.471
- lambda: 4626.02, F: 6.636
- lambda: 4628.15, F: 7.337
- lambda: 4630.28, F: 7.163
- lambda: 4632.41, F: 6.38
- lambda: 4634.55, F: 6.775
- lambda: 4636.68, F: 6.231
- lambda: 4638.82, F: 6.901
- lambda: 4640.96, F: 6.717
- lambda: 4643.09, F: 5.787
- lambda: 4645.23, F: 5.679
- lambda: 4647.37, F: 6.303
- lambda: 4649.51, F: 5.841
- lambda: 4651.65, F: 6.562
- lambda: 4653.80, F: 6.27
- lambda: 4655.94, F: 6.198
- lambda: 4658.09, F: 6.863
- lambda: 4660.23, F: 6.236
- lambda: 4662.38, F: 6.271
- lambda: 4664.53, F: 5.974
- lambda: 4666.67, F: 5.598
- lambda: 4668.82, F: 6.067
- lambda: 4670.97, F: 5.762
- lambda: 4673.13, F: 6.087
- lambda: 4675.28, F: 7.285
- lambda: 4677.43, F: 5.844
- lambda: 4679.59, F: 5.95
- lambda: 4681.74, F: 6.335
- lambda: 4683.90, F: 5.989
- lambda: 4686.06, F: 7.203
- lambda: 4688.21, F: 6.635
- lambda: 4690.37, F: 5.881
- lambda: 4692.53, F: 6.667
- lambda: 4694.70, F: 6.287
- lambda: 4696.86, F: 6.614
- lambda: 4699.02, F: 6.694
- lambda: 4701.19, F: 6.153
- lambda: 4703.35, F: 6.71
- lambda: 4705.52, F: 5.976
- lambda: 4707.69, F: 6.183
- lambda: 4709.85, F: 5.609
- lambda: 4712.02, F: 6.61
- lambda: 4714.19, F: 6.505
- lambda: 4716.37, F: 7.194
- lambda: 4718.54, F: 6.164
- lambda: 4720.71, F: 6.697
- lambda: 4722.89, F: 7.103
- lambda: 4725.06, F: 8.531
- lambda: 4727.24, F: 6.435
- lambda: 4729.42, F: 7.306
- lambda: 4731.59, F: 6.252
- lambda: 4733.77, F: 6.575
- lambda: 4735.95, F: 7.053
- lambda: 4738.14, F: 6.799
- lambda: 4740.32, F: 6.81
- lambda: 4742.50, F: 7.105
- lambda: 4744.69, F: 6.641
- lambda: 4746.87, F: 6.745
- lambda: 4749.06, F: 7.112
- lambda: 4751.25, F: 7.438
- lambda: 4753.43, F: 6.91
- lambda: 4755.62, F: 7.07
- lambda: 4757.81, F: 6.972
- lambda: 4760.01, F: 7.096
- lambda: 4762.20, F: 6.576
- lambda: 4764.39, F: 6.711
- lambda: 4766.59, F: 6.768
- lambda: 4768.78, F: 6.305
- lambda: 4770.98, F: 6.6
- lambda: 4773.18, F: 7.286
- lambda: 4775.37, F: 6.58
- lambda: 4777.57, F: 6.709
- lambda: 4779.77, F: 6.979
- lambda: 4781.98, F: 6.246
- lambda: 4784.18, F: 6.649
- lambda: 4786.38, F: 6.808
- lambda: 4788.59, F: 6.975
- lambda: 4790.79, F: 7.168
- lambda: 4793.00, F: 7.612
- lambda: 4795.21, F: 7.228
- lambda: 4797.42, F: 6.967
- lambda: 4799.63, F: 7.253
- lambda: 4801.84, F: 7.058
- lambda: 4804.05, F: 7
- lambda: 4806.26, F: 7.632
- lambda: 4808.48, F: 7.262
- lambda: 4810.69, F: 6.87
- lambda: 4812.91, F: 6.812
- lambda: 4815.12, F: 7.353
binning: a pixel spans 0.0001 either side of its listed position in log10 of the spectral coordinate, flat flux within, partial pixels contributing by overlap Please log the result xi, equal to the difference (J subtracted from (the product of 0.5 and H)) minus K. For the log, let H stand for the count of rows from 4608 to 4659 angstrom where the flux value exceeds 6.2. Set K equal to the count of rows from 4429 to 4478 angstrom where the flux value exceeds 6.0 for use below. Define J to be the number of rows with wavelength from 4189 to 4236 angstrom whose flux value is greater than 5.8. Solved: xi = 7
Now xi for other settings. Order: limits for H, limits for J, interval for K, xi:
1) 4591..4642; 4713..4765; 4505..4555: -27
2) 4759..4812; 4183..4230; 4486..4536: -4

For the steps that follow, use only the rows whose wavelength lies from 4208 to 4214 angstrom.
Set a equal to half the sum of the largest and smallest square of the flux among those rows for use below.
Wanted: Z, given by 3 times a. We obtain 62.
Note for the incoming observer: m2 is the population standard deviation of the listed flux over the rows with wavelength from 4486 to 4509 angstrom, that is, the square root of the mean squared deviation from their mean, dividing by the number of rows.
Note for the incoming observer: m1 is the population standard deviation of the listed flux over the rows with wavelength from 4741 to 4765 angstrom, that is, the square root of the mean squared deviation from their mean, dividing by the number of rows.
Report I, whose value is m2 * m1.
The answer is 0.099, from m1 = 0.24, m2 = 0.41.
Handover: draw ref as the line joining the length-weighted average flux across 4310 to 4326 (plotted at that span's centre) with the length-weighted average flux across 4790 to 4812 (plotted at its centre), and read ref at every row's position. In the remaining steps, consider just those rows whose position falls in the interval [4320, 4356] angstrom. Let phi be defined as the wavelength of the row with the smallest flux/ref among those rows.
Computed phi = 4327.20 angstrom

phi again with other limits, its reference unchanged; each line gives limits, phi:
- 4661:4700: 4666.67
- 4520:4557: 4531.14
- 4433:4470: 4434.12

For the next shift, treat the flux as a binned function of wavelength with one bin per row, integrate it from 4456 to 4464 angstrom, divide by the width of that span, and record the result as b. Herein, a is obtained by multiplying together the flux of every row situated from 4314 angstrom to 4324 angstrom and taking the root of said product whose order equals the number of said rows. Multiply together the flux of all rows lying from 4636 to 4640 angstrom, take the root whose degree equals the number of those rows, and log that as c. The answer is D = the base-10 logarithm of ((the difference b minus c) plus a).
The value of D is 0.57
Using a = 5.0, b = 5.3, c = 6.56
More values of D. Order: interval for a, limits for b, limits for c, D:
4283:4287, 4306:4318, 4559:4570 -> 0.23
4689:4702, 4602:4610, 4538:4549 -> 0.86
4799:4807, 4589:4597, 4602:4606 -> 0.85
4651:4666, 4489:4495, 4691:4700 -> 0.76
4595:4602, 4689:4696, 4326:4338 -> 0.88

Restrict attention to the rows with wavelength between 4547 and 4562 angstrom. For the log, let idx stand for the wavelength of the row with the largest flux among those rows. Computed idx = 4558.35 angstrom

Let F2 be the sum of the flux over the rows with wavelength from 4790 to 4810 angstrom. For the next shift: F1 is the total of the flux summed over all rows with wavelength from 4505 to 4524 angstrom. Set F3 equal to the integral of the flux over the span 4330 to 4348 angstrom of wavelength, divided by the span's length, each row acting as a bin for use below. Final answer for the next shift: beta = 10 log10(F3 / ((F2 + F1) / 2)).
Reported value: -10.7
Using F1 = 59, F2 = 65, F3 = 5.3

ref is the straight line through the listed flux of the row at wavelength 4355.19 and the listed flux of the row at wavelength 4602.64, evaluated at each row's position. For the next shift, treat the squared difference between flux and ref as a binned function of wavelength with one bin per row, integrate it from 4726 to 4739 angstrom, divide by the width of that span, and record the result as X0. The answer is 0.39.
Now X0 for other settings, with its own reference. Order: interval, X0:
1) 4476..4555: 0.30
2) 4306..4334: 0.86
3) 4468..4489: 0.20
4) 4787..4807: 0.21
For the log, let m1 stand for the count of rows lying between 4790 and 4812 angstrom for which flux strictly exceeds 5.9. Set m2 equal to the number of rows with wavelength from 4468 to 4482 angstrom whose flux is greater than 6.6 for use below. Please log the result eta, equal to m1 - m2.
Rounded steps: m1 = 10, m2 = 1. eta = 9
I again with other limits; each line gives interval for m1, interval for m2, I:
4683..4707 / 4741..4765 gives 0.096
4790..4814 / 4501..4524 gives 0.103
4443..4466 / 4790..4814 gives 0.087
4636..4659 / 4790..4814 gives 0.104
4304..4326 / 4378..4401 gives 0.321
